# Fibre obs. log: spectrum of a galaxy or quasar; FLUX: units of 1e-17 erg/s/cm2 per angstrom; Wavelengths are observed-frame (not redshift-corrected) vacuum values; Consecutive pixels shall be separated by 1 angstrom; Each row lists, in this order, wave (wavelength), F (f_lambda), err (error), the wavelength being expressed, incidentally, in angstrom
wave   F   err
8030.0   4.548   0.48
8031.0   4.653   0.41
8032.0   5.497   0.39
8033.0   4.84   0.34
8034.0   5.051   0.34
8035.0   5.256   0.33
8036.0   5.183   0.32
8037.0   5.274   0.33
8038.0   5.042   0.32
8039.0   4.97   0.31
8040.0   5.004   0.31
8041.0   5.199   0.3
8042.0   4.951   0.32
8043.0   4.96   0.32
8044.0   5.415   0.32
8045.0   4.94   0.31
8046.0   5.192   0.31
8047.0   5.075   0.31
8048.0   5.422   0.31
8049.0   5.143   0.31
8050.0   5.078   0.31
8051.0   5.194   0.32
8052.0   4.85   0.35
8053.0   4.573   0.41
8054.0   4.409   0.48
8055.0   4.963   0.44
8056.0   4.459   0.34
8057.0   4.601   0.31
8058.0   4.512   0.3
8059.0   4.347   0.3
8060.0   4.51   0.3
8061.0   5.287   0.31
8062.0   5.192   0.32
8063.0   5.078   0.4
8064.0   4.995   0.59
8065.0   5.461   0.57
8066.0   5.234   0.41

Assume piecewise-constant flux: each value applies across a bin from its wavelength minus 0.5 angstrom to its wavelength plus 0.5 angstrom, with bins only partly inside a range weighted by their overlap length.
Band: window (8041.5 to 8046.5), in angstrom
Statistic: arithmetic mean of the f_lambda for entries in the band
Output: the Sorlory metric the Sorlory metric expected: 5.09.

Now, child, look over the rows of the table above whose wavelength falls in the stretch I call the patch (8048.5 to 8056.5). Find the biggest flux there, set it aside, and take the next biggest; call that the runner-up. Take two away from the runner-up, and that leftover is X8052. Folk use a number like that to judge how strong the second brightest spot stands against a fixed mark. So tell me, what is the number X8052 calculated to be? 3.14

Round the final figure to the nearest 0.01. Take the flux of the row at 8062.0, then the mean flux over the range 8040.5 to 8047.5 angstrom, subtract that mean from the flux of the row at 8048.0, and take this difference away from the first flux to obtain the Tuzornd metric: 4.87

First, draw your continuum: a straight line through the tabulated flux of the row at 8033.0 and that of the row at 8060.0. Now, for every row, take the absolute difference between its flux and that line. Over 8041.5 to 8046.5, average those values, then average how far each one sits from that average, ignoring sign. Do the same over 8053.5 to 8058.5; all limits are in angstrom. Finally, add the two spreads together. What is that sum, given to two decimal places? 0.29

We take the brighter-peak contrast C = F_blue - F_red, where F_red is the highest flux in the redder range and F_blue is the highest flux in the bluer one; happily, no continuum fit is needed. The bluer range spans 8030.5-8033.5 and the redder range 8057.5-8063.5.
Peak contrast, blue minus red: 0.21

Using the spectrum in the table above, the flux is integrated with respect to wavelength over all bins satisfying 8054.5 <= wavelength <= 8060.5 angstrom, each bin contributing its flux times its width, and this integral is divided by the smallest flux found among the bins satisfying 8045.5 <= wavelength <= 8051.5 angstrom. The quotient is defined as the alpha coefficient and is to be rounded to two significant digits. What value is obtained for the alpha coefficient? 5.4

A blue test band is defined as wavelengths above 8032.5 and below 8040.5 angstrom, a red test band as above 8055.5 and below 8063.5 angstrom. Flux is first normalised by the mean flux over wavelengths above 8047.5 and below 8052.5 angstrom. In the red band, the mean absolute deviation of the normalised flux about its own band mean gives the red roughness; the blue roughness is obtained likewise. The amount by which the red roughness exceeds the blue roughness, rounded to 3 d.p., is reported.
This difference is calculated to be 0.040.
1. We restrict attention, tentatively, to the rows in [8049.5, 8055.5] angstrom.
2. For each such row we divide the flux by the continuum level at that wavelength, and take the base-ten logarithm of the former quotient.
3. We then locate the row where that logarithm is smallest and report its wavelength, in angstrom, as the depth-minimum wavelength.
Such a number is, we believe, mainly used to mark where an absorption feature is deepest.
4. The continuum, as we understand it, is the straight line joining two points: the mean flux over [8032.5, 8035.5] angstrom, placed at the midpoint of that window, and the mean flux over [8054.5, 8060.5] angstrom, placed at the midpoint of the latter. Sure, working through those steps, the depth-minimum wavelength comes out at 8054.0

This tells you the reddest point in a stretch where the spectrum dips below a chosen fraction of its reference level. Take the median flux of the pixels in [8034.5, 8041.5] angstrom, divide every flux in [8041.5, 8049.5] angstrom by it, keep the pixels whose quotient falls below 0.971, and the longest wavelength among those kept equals 8045.0 angstrom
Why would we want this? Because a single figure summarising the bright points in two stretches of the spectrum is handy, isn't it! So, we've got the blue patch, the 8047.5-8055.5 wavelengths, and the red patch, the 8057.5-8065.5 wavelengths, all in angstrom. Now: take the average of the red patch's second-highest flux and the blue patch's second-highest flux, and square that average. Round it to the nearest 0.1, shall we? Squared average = 27.5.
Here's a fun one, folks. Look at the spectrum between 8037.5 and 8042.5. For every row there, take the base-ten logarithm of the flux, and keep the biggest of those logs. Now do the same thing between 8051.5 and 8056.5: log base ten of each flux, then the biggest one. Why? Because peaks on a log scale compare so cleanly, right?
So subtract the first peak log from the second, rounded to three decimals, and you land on -0.020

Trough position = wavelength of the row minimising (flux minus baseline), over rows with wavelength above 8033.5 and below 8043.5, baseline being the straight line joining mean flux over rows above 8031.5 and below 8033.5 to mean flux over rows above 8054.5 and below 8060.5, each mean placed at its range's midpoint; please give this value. 8034.0 angstrom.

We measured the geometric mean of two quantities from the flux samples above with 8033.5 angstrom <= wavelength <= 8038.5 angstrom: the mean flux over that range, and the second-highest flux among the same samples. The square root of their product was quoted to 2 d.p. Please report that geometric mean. 5.21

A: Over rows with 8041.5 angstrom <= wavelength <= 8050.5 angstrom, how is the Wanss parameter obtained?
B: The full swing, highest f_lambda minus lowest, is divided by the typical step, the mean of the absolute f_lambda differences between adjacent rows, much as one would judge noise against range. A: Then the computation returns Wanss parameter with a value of 1.9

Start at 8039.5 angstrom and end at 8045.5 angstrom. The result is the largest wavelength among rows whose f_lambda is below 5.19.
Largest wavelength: 8045.0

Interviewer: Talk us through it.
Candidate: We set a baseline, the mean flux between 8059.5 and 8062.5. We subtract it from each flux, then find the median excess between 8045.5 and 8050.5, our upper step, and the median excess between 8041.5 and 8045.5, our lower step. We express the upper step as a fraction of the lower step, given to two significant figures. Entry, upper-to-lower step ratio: -3.6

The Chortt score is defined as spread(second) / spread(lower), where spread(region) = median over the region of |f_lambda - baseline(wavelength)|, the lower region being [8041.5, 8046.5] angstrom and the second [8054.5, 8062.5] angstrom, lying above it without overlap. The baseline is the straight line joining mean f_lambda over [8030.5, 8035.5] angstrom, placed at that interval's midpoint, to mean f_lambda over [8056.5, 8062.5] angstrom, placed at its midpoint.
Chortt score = 12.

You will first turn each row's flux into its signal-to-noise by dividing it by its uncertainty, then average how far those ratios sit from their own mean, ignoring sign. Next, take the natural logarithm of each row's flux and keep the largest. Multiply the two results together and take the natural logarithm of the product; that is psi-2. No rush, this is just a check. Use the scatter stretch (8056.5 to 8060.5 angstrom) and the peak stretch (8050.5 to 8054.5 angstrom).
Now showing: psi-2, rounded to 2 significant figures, -1.2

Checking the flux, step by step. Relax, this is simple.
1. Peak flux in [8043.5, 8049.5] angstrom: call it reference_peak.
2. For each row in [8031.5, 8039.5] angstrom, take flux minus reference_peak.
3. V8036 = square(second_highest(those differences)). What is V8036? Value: 0.022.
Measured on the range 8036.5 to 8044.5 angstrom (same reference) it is 0.022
